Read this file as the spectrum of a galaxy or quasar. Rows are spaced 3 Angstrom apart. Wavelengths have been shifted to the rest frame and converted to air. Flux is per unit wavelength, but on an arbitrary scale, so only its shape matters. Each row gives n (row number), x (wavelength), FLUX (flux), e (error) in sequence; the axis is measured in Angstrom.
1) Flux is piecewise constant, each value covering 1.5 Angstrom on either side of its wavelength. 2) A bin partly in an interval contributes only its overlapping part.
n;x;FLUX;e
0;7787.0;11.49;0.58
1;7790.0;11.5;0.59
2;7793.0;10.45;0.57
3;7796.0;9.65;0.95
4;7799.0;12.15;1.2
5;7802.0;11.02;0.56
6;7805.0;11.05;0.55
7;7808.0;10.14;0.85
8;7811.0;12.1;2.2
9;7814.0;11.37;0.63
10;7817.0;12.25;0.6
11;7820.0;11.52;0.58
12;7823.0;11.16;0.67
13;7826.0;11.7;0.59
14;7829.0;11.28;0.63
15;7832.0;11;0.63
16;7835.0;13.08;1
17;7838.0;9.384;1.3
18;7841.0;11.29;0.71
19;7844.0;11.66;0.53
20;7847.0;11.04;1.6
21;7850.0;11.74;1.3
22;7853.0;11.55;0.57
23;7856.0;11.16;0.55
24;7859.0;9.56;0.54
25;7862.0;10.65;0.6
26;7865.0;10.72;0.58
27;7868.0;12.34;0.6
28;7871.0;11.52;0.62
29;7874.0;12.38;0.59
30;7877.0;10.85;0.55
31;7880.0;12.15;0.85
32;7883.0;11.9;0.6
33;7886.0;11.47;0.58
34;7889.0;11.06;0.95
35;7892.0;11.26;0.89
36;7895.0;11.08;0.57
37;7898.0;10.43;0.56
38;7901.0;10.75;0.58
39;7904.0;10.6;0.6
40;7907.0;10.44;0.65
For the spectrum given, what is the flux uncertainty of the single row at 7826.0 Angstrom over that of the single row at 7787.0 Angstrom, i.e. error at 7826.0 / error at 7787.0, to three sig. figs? 1.02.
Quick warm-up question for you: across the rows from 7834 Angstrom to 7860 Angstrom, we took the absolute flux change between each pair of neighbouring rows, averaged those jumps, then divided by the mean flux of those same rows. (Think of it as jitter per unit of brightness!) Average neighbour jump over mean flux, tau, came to 0.11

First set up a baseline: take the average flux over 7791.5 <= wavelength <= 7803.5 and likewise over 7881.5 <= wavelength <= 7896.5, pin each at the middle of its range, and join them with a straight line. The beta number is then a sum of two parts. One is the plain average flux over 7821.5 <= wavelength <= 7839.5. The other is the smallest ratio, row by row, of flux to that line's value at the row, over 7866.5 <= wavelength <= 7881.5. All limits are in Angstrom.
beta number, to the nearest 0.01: 12.23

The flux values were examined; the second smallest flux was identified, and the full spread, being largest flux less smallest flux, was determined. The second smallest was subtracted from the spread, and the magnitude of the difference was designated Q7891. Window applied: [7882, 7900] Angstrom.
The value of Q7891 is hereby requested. 9.6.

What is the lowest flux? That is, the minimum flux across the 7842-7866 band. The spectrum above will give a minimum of 9.56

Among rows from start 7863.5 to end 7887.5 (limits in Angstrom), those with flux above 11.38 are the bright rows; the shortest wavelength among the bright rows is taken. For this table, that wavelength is 7868.0 Angstrom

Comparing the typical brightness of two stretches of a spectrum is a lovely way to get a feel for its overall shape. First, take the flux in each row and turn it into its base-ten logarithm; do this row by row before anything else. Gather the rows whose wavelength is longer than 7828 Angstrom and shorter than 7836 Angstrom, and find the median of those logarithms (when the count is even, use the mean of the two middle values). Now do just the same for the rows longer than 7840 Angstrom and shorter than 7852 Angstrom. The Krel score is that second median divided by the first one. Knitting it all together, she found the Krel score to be 1.01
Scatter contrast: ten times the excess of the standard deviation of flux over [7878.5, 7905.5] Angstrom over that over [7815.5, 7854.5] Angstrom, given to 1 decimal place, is -2.5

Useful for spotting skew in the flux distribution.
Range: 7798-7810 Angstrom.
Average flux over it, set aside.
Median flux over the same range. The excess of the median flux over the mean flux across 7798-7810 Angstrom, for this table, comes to -0.05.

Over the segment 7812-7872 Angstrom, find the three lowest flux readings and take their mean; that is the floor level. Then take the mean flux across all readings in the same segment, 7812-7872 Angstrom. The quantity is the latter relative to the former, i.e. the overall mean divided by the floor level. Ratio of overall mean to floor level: 1.15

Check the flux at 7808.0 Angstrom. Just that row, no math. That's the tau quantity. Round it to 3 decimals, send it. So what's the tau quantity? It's 10.140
